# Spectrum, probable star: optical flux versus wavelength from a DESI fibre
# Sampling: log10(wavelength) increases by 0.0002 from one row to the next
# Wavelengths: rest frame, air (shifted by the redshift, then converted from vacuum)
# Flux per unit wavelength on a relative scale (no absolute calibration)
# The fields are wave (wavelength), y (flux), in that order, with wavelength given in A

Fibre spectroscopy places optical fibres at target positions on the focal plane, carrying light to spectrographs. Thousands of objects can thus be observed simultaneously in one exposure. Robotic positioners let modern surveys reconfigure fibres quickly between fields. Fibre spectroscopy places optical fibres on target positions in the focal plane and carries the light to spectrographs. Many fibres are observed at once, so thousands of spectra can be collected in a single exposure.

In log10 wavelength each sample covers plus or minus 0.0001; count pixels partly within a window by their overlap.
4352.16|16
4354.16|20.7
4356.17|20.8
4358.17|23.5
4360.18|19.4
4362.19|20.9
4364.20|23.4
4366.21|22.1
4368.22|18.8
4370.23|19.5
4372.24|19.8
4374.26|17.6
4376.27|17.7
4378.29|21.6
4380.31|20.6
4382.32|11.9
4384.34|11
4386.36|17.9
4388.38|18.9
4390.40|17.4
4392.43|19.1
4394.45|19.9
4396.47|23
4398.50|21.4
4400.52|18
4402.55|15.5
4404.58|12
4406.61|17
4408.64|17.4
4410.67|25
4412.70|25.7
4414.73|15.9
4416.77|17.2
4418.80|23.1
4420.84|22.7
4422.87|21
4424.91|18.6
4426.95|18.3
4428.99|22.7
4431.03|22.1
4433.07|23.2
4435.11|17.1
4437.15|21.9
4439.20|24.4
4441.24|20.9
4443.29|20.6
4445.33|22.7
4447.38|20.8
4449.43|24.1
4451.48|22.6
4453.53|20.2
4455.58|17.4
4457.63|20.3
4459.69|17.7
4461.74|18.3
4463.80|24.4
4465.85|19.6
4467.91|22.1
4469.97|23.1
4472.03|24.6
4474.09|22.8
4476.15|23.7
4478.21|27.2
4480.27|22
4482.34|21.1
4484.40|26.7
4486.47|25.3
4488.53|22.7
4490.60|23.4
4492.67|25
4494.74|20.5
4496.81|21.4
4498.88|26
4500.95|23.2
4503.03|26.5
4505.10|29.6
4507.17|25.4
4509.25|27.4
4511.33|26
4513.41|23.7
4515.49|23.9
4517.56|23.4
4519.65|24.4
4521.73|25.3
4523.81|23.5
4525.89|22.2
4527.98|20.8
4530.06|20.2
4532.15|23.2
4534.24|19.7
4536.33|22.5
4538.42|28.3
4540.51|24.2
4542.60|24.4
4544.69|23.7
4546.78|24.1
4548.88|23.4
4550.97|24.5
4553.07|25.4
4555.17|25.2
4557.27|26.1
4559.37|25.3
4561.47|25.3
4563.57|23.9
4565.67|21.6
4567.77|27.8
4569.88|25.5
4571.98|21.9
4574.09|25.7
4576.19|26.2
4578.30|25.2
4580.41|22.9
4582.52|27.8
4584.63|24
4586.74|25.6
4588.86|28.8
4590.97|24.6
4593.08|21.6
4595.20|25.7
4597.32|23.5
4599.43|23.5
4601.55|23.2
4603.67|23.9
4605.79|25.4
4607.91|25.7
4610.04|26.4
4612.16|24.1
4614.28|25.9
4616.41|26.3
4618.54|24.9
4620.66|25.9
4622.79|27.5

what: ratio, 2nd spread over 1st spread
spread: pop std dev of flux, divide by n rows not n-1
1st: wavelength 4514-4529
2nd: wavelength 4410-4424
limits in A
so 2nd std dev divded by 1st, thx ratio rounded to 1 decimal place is 2.5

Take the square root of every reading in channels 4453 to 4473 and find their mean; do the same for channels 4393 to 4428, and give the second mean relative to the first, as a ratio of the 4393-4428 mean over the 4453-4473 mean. 0.97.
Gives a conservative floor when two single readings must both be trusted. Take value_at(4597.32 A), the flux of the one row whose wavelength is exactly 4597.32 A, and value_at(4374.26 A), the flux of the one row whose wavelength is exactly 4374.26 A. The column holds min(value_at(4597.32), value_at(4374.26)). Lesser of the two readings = 18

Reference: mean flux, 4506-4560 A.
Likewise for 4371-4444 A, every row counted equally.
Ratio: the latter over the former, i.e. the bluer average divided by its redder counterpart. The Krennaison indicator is 0.805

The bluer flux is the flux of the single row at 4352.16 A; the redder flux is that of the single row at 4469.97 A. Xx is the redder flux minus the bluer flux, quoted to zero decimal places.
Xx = 7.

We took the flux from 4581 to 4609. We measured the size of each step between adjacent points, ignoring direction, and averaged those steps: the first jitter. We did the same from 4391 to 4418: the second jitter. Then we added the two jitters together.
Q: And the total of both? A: 5.38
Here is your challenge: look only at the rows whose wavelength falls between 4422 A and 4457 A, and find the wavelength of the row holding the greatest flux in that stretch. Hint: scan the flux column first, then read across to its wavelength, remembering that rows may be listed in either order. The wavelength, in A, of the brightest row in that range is 4439.20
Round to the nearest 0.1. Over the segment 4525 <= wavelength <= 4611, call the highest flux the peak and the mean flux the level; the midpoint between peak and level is 26.6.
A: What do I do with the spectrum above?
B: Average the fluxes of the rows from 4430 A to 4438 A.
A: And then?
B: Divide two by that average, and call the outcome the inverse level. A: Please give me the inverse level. 0.095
